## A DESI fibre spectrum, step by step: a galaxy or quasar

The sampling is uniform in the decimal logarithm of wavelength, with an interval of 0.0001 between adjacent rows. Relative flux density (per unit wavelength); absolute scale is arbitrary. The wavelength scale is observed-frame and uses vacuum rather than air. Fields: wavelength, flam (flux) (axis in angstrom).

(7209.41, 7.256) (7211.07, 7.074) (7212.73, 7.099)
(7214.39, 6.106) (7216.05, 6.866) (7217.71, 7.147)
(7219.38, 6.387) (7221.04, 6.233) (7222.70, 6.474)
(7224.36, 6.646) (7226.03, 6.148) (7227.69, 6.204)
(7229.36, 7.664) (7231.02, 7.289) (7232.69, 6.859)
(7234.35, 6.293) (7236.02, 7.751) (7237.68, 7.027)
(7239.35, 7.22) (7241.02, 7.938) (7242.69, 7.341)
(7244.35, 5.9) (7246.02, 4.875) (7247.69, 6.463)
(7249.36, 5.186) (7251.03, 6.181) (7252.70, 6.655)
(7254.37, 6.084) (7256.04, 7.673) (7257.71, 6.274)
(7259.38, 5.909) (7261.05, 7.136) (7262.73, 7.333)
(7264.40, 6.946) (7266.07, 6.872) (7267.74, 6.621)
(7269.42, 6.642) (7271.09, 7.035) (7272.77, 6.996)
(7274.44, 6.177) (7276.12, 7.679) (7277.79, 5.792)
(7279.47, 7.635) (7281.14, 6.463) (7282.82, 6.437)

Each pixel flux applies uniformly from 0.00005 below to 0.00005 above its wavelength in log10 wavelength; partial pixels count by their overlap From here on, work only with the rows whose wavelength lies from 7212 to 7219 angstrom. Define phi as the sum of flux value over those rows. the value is 27.2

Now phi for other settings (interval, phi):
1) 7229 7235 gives 28.1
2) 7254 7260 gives 25.9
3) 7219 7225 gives 25.7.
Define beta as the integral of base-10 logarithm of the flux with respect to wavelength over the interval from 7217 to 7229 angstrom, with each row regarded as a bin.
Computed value 9.7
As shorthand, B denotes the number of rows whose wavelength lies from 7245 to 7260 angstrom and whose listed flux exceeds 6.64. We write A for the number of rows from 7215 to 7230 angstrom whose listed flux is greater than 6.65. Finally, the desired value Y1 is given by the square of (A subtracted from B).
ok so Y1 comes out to 1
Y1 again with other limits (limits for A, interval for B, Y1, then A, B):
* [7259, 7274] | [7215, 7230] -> 4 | 6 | 4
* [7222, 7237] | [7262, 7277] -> 9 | 4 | 7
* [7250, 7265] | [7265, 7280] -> 1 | 5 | 6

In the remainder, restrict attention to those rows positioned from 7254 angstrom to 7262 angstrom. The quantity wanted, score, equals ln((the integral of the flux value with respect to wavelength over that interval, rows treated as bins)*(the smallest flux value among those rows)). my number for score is 5.75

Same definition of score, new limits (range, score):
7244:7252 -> 5.41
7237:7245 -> 5.82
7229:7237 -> 5.89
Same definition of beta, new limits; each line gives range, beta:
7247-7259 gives 9.6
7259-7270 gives 9.2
